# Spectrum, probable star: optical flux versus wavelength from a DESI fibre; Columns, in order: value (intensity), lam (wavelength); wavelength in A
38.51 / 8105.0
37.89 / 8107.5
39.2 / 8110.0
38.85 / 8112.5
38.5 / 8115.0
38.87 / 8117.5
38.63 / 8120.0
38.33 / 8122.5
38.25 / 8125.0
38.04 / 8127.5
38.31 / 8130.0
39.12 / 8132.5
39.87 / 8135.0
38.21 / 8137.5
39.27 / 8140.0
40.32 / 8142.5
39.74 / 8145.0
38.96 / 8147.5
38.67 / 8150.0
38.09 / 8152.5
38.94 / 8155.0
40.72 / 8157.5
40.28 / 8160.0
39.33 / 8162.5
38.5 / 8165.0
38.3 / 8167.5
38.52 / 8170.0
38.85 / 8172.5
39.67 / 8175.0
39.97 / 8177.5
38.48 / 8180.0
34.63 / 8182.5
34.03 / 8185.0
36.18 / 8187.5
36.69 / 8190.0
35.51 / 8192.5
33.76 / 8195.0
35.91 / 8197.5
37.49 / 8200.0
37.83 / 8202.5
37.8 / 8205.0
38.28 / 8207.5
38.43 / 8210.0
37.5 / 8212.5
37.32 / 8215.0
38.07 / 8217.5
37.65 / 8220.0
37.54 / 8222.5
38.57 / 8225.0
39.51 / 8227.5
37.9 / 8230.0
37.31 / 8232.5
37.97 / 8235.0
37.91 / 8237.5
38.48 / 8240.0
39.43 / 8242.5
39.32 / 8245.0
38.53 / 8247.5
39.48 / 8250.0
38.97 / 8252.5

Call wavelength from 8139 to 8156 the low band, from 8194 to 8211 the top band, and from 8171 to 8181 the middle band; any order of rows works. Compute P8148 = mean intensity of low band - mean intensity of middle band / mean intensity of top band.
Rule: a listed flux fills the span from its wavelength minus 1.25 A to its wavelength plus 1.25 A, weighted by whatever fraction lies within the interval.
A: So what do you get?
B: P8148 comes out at 38.1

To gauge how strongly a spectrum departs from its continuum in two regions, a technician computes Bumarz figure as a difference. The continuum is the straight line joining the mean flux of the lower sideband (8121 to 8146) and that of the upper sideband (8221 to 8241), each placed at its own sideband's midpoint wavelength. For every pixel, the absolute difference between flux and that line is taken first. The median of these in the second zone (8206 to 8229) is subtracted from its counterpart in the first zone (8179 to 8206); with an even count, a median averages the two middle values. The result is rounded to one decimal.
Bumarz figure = 1.7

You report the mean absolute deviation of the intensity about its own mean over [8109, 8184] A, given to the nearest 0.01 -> 0.69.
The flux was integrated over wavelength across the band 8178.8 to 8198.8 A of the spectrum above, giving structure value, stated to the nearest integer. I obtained 713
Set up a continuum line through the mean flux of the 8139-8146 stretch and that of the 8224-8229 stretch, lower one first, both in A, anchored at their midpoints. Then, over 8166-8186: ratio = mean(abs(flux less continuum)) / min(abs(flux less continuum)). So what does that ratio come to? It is 10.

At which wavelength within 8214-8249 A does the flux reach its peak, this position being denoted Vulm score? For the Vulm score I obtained 8227.5 A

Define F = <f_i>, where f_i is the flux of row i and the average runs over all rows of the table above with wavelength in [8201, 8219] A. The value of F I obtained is 37.9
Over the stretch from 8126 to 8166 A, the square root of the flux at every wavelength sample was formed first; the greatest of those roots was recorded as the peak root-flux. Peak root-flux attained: 6.38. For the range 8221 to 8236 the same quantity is 6.29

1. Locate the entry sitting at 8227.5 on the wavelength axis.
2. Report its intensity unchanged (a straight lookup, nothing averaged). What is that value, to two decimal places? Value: 39.51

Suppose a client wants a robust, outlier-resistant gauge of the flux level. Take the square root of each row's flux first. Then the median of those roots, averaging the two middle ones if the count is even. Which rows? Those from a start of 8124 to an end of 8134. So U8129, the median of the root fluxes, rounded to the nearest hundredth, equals 6.19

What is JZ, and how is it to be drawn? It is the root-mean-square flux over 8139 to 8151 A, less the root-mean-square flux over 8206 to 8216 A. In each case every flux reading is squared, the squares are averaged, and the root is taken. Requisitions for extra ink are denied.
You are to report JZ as 1.5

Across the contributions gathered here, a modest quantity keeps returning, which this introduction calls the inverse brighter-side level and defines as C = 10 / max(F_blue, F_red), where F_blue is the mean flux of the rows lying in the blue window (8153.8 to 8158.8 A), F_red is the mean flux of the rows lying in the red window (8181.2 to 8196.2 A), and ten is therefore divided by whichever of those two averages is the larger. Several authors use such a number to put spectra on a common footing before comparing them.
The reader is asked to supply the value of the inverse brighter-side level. 0.251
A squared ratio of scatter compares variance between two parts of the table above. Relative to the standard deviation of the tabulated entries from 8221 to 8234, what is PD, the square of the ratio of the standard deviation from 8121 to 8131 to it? 0.0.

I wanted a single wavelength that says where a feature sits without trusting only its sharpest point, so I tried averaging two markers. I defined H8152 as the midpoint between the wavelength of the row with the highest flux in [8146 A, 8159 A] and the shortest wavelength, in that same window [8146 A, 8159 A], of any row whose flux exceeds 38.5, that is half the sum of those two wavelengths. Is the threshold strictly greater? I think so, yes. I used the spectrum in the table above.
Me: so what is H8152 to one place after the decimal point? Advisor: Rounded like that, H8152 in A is 8152.5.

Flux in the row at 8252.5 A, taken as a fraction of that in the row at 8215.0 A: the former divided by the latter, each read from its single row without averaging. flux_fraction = 1.04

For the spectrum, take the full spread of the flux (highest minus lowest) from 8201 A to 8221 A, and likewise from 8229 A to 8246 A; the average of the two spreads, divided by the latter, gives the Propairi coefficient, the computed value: 0.76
